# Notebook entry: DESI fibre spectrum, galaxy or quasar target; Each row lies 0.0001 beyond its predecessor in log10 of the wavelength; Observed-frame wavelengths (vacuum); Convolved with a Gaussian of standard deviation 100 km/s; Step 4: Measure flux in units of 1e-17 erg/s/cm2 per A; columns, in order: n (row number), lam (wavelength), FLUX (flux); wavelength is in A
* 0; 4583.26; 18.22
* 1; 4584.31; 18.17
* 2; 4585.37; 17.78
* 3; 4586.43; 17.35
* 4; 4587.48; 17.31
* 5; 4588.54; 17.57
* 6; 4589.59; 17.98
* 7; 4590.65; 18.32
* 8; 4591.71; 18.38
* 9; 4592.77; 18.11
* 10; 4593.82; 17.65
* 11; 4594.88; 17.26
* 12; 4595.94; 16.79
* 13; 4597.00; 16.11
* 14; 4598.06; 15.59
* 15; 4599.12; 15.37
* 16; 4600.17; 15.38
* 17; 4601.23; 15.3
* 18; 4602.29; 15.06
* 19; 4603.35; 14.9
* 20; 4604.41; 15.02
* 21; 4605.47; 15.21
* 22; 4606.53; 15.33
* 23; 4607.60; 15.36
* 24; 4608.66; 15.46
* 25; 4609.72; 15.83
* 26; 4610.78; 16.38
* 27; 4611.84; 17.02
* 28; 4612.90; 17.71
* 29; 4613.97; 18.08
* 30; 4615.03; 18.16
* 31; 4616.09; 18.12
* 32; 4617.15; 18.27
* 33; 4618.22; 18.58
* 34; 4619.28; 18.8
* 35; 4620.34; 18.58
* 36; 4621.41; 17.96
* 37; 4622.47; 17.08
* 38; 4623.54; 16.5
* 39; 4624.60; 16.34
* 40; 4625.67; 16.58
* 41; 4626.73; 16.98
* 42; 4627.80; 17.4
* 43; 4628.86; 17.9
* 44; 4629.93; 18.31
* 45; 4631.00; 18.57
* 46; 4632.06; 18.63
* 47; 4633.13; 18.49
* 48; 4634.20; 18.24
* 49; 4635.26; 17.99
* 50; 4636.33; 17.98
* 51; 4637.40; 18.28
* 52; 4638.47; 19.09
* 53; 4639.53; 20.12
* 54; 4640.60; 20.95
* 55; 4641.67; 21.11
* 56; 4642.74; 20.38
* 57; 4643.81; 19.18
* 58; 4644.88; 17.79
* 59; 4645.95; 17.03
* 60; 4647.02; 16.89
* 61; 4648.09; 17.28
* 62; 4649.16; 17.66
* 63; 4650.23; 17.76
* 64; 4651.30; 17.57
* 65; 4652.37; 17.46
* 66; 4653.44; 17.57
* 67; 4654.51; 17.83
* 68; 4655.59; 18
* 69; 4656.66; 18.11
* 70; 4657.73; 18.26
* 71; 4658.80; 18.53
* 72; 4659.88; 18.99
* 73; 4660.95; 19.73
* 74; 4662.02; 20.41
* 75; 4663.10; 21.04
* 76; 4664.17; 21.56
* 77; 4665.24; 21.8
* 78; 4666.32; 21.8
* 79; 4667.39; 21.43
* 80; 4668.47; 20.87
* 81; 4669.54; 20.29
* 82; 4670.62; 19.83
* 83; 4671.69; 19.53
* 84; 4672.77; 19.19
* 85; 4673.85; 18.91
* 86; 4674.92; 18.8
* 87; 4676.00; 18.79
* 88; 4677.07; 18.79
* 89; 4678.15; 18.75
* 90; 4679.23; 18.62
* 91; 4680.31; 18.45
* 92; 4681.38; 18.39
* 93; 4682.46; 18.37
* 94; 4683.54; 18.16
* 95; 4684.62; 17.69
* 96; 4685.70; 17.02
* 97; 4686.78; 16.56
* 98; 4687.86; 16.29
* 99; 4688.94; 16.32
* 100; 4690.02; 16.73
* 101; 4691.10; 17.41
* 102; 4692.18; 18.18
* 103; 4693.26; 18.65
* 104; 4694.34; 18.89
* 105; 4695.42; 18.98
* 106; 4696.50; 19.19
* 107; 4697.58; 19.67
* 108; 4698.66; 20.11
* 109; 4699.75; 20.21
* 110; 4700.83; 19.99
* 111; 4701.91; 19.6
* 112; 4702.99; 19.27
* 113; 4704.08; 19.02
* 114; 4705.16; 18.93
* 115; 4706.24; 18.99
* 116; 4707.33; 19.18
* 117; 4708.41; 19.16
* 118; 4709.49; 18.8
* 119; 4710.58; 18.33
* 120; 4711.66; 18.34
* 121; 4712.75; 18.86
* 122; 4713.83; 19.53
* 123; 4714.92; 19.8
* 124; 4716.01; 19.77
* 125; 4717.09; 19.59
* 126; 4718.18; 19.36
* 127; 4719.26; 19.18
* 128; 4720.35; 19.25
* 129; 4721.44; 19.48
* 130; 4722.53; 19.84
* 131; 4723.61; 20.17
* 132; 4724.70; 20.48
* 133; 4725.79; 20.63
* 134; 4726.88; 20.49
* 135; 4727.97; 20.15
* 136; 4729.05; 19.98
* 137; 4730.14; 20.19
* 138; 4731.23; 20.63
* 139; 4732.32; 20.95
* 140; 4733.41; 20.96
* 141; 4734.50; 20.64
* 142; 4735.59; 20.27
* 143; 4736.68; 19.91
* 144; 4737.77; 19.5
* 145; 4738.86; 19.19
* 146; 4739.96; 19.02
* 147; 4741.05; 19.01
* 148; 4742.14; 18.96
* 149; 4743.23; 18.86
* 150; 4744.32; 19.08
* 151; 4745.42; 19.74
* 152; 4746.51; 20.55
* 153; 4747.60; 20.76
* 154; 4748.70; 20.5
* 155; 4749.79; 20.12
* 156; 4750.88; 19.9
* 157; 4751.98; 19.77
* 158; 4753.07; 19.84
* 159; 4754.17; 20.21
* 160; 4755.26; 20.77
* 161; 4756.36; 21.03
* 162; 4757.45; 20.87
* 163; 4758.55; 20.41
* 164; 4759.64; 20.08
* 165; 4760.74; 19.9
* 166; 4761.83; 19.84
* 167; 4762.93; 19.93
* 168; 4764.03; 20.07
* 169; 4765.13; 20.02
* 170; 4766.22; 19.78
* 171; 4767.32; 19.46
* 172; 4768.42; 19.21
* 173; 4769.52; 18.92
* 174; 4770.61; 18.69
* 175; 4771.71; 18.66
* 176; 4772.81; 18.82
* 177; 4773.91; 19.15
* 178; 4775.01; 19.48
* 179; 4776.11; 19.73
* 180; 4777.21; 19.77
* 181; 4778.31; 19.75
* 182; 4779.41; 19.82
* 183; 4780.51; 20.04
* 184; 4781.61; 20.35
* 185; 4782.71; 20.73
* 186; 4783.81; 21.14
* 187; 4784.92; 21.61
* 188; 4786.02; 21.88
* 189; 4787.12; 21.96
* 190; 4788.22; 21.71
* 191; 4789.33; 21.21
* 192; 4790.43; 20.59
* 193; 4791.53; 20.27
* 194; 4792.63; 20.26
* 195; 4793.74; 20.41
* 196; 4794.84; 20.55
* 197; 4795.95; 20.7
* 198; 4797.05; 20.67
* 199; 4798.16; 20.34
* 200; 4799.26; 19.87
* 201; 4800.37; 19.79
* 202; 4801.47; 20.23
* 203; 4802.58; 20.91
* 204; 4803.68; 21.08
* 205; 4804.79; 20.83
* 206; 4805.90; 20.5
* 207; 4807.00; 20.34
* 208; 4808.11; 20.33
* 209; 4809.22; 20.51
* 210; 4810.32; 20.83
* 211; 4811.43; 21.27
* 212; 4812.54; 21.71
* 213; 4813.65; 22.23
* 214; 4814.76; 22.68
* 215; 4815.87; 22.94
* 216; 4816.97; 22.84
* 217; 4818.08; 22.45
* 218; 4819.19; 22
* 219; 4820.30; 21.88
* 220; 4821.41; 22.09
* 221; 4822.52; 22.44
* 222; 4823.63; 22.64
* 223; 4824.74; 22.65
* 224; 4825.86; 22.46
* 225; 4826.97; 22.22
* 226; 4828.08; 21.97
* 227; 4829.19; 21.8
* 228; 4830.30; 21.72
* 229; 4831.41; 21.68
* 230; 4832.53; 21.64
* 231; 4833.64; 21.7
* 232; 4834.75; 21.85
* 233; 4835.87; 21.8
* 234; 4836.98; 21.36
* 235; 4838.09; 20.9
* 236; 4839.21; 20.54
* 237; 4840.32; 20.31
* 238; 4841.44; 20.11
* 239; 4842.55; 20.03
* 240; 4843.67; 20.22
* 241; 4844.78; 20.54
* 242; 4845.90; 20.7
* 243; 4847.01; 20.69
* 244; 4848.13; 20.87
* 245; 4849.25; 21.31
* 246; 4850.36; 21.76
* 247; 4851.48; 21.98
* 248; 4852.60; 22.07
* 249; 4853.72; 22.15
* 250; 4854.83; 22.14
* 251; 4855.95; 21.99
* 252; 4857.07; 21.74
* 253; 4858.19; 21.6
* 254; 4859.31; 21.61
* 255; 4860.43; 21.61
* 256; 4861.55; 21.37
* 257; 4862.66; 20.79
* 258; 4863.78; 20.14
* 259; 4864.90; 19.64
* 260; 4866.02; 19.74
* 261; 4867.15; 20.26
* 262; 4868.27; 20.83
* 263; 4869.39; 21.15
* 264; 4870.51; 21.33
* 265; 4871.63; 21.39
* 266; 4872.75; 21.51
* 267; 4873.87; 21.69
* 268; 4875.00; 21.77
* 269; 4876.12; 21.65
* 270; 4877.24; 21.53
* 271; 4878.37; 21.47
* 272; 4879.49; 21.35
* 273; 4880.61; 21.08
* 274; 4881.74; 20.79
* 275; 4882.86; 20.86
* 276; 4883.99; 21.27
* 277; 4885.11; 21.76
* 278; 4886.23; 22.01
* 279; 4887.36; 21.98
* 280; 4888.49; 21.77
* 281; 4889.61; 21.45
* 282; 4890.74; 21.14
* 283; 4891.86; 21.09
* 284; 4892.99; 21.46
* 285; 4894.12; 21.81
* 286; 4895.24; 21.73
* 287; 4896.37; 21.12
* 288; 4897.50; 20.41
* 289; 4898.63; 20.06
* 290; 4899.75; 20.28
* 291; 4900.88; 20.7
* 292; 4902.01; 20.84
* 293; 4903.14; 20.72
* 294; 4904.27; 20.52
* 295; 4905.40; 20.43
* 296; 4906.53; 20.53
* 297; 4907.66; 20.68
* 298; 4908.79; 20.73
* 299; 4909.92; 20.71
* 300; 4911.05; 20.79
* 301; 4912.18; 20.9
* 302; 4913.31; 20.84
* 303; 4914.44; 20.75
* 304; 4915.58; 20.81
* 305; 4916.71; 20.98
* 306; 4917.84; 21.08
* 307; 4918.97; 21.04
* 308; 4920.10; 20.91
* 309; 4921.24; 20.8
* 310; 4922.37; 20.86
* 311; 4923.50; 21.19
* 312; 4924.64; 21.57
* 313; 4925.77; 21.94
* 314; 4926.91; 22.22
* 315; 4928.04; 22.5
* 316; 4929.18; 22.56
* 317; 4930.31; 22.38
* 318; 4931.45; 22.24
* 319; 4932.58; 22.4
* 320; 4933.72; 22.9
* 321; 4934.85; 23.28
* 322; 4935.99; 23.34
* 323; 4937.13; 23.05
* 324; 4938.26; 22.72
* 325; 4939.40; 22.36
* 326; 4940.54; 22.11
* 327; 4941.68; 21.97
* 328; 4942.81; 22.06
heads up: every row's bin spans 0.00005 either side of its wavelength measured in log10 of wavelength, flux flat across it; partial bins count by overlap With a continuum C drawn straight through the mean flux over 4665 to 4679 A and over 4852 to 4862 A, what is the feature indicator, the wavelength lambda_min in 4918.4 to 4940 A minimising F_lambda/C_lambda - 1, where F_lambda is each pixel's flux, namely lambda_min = 4921.24 A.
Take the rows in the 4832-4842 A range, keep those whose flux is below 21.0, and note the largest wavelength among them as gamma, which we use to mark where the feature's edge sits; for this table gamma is 4841.44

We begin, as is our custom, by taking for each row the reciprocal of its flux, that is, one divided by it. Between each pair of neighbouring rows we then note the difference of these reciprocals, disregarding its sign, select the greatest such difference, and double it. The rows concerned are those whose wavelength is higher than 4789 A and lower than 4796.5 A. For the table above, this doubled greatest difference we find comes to 0.0028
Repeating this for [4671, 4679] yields 0.0018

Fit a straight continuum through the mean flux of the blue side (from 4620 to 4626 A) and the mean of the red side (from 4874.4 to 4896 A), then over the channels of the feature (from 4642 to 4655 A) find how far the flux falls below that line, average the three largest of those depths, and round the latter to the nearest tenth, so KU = 0.5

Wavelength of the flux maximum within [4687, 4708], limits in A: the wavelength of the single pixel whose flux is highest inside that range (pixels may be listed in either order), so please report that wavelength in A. 4699.75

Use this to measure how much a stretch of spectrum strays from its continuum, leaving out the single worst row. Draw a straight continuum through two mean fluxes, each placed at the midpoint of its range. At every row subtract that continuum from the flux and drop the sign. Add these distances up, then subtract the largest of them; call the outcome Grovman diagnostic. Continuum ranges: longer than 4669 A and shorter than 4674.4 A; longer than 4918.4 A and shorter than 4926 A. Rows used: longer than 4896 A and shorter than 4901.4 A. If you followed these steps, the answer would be 1.8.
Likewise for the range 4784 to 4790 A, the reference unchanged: 5.2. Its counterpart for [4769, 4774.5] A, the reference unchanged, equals 5.2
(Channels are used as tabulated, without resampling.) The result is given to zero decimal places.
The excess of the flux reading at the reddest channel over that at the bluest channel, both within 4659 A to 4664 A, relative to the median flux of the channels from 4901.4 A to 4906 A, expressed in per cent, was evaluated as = 10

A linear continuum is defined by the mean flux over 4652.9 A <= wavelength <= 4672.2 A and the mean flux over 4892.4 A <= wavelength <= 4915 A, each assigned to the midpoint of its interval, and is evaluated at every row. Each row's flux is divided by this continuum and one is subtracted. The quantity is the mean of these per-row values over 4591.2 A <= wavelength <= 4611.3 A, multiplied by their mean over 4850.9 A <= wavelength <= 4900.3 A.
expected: -0.0052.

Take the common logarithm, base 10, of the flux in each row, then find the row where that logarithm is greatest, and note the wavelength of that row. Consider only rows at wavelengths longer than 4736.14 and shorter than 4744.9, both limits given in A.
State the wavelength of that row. 4736.68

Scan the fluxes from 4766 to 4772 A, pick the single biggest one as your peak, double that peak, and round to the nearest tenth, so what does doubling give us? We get 39.6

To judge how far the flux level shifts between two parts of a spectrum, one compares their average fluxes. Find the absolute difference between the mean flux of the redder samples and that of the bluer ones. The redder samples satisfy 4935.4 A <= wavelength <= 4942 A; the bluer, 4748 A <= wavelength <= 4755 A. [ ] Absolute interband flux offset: 2.5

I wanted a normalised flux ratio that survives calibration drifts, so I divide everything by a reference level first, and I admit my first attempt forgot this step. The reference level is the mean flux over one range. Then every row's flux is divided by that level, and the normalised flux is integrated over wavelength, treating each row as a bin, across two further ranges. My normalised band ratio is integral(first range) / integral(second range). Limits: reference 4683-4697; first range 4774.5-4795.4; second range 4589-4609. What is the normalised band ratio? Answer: 1.32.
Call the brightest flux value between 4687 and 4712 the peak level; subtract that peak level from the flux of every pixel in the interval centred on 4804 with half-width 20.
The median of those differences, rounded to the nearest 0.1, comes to 0.8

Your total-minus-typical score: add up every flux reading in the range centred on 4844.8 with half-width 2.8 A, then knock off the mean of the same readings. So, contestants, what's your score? 82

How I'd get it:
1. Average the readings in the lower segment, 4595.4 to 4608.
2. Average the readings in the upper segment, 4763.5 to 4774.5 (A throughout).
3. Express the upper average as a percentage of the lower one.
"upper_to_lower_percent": 125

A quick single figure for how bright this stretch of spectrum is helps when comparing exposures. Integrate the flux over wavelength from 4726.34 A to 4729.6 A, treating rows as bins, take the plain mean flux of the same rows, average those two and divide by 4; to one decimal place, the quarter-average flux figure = 10.8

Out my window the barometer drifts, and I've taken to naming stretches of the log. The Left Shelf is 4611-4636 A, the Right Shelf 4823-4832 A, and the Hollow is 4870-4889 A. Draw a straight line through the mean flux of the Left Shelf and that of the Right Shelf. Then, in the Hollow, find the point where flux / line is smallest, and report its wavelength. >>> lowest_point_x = 4881.74 A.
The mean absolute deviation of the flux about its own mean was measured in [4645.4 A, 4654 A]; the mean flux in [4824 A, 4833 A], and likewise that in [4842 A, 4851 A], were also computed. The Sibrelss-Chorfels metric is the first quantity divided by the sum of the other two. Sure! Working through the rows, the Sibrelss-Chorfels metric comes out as 0.0059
